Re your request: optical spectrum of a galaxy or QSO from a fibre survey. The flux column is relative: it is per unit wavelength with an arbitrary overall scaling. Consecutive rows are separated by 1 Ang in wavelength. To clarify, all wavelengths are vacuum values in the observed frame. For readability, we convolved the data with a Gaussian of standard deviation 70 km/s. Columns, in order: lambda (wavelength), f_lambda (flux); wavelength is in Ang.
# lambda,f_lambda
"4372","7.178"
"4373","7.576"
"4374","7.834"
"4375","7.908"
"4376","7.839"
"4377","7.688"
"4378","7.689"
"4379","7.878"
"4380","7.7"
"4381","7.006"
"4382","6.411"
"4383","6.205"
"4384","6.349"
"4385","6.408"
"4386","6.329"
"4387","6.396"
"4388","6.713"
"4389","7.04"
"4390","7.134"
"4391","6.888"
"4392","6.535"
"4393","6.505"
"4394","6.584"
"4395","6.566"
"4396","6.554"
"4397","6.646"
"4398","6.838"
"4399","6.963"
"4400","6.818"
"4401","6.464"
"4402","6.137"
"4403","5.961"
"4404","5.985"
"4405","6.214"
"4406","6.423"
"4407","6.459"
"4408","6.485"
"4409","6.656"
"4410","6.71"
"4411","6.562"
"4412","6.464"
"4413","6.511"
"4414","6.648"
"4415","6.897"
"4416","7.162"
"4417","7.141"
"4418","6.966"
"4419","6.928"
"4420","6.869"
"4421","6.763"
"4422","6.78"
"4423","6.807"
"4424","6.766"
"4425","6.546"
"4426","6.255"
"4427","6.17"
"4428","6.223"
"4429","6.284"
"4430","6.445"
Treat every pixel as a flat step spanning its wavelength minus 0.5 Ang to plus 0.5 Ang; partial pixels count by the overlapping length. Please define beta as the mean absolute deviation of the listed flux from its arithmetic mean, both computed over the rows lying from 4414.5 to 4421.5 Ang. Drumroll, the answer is 0.110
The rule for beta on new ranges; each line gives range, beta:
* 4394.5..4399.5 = 0.150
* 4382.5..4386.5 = 0.059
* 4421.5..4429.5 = 0.246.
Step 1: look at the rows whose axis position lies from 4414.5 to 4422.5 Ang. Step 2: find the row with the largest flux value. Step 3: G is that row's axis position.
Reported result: 4416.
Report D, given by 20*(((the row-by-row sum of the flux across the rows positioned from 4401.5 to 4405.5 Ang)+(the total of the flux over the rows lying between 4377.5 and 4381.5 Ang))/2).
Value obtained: 546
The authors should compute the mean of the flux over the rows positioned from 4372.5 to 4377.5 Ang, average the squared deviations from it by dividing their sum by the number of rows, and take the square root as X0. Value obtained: 0.12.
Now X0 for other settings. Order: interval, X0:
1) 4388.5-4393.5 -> 0.26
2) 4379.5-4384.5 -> 0.55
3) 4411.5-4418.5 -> 0.27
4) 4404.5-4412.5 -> 0.14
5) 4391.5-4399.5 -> 0.15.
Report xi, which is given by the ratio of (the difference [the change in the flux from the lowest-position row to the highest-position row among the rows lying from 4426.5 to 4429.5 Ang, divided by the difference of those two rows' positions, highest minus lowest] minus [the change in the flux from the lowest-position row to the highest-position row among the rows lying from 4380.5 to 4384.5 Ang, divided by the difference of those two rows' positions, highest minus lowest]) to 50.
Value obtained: 0.006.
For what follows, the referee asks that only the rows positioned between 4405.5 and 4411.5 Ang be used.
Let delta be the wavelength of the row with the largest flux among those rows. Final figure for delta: 4410 Ang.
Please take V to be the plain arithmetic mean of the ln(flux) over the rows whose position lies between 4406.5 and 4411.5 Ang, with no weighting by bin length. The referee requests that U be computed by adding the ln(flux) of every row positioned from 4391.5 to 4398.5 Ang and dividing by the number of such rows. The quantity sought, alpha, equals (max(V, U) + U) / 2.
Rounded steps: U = 1.89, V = 1.88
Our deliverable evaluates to 1.888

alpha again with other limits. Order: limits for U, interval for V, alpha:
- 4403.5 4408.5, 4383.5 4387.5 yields 1.847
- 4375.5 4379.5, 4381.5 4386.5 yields 2.051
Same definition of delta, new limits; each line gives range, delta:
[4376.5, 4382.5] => 4379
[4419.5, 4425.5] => 4420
